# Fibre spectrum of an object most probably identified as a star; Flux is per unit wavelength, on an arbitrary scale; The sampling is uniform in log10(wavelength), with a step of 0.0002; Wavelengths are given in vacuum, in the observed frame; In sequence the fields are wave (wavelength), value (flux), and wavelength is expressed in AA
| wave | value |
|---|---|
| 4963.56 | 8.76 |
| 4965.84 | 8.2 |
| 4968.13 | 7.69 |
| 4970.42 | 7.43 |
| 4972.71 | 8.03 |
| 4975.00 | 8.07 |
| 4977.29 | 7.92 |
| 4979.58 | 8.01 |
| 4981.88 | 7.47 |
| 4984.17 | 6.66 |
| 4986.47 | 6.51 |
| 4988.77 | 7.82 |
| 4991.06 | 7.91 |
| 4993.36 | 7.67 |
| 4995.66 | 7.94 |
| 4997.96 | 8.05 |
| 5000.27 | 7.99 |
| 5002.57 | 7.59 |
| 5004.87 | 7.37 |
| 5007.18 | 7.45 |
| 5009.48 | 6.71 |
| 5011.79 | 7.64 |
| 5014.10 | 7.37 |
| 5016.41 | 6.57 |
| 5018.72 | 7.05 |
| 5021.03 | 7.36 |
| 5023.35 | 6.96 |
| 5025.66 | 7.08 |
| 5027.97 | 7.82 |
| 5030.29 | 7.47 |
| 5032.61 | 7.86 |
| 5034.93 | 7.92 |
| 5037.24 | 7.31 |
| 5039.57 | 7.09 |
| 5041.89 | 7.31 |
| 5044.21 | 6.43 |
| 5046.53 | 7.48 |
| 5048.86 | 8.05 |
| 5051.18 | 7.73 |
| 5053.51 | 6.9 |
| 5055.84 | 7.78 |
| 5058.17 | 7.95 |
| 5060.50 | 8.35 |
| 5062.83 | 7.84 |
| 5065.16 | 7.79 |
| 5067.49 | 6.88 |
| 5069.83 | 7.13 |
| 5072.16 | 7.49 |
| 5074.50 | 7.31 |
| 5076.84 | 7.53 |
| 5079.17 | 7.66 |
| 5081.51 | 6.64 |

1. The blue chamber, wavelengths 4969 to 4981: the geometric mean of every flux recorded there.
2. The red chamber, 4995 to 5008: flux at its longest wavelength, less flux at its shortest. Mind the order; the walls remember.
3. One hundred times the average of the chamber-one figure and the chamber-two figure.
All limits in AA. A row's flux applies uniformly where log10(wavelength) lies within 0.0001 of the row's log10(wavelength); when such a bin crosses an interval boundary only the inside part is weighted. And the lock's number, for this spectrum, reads 370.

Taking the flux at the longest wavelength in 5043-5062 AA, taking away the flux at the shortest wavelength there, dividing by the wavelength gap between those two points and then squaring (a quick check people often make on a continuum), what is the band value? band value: 0.014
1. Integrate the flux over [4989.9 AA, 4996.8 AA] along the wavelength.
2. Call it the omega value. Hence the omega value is 54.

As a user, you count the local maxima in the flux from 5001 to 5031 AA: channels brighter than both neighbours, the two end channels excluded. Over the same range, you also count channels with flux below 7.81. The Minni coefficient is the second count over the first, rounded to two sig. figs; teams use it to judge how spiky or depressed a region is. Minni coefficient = 3.0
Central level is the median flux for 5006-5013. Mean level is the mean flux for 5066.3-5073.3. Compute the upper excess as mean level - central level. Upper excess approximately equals -0.28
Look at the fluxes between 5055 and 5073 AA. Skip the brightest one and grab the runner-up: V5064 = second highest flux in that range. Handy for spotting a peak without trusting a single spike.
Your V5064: 7.95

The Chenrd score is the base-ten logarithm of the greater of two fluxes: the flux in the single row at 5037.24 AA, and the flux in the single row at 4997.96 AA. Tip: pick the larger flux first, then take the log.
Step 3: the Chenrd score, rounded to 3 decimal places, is 0.906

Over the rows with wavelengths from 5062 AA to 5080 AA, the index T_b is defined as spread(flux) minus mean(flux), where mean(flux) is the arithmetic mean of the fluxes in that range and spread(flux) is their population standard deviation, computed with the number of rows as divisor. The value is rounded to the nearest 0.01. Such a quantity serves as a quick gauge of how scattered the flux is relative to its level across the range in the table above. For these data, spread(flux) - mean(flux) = -7.14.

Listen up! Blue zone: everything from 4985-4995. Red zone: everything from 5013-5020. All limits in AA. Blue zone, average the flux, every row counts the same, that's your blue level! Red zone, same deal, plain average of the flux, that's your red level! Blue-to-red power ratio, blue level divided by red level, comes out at 1.07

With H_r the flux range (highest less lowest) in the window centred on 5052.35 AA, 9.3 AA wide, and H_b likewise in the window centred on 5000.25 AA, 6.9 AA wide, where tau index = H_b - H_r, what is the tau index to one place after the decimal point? -0.7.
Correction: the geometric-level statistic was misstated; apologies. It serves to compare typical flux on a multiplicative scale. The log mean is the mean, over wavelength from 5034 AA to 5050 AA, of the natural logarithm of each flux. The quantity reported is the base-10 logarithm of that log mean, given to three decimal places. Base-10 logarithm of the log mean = 0.300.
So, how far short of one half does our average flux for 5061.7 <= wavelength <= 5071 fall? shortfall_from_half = -6.91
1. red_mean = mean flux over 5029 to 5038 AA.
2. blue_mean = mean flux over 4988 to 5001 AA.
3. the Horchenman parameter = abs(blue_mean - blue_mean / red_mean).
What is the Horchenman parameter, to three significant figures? 6.86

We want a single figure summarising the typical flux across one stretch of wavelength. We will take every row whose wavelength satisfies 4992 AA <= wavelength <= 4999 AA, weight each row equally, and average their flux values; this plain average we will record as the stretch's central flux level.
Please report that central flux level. 7.89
